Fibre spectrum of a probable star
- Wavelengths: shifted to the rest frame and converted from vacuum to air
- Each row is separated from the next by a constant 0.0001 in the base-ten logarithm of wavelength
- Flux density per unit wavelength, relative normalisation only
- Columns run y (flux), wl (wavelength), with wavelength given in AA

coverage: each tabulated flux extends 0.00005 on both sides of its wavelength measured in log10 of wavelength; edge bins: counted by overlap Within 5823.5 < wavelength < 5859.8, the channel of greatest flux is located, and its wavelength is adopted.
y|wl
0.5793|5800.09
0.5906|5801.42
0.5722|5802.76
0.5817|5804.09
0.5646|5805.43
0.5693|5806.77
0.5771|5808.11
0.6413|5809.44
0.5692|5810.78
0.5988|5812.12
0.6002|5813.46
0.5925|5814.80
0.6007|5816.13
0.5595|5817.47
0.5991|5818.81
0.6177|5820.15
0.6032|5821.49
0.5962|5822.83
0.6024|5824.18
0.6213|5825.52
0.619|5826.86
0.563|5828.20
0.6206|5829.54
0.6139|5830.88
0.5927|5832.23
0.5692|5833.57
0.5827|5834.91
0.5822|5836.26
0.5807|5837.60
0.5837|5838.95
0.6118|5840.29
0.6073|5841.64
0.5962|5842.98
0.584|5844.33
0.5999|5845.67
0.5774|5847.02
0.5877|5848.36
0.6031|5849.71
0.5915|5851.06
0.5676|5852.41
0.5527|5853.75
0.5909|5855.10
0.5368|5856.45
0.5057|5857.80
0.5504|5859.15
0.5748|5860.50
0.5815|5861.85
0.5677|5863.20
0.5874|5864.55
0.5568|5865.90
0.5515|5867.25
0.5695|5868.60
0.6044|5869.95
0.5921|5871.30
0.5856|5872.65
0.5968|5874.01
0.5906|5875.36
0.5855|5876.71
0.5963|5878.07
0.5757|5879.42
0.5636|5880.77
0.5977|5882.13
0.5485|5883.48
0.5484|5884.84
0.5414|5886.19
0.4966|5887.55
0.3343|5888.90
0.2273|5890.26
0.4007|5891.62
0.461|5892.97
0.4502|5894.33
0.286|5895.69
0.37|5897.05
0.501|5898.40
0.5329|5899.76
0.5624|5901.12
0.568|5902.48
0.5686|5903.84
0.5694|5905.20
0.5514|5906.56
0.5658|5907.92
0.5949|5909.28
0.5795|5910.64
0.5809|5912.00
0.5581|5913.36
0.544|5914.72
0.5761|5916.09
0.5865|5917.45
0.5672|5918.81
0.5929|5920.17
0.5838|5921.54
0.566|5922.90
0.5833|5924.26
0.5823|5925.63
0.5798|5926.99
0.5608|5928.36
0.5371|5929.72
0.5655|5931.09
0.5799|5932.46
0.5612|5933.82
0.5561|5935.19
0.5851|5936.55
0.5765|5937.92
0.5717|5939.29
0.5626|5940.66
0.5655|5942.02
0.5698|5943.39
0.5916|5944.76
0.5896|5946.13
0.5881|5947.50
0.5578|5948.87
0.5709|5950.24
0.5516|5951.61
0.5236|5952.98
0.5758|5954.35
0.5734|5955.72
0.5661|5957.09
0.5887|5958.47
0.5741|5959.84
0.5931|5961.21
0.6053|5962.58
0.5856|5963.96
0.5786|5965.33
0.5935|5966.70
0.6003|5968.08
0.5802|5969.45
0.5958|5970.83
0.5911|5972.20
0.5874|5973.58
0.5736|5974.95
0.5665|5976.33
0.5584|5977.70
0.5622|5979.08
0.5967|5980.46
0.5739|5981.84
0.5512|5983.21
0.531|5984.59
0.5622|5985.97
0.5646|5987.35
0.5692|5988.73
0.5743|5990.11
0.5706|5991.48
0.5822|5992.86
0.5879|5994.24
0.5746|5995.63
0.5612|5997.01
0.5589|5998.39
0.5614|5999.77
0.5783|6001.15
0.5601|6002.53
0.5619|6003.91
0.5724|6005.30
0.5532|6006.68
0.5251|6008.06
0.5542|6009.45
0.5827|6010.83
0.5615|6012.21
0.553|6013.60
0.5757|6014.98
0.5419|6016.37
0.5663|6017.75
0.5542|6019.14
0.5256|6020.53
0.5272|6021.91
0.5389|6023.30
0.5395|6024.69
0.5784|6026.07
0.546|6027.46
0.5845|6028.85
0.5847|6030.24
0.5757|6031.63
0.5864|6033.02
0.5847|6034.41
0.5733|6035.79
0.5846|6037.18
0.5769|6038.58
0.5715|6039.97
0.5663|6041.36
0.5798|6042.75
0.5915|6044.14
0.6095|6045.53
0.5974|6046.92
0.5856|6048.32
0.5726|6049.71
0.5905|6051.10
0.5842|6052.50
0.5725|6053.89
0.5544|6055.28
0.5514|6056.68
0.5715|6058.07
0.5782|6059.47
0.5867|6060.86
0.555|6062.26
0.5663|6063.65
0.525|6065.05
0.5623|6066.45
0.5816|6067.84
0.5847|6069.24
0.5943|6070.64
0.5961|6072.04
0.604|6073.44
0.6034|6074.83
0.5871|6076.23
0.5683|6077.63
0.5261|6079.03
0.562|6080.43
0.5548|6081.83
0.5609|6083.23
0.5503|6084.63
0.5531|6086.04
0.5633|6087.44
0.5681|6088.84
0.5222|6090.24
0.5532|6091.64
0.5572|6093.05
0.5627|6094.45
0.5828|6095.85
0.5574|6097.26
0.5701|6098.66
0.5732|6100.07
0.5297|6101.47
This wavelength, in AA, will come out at 5825.52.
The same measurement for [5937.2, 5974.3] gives 5962.58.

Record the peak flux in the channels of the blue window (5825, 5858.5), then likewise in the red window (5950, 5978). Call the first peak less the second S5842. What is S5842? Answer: 0.016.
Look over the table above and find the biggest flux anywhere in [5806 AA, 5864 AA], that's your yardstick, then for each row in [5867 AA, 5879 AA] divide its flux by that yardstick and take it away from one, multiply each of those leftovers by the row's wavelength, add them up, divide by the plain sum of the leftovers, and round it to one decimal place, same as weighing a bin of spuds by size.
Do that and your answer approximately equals 5872.1 AA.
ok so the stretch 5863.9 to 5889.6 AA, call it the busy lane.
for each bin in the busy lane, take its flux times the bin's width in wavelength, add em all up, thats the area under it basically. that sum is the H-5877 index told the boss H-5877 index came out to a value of 14.4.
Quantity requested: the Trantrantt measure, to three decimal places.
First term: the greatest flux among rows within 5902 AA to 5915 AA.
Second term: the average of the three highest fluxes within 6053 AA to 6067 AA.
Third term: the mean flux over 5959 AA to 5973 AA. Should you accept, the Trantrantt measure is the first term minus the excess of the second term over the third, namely 0.606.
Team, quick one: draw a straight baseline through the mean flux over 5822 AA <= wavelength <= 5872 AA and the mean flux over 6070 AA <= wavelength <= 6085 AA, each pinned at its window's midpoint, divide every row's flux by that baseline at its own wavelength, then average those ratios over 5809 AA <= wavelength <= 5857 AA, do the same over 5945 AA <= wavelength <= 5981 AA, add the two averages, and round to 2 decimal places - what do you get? 2.01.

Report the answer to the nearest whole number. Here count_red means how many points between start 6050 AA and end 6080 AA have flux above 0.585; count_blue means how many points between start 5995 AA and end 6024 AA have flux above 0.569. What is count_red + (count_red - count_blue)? 9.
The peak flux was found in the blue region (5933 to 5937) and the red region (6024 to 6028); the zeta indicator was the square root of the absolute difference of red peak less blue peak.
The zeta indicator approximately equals 0.08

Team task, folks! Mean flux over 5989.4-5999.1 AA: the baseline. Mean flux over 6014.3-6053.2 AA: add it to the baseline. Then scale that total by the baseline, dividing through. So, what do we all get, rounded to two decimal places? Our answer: 2.00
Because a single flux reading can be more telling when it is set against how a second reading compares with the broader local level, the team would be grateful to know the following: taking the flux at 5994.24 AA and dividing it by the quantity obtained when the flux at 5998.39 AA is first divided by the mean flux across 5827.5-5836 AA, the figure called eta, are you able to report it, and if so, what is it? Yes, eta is 0.621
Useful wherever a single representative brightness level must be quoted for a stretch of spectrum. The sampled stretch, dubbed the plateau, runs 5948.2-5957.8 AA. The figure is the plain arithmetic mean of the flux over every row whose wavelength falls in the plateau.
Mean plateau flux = 0.560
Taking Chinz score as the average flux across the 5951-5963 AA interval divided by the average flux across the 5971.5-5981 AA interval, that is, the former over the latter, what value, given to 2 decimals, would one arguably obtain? 0.99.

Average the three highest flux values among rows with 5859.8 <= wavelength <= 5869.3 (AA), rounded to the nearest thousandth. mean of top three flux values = 0.581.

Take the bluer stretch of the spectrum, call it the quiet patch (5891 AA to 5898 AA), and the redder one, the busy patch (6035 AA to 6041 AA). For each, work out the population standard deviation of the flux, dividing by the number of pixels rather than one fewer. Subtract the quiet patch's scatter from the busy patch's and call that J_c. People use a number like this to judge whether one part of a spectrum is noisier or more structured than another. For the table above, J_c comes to -0.058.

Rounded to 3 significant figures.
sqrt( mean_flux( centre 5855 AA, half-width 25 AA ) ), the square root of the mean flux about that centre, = 0.762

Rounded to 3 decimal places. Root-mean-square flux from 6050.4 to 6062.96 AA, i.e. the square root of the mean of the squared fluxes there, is 0.572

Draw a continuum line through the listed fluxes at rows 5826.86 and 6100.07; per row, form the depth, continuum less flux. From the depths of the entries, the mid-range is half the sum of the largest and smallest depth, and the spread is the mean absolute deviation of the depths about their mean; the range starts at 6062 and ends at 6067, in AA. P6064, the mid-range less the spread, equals 0.0200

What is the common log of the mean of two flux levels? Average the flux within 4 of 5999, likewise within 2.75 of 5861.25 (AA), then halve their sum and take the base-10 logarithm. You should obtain -0.246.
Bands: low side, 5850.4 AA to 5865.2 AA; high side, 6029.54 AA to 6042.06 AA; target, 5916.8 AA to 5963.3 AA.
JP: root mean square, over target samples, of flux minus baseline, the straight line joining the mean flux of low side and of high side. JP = 0.0165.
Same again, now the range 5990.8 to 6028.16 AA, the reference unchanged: 0.0248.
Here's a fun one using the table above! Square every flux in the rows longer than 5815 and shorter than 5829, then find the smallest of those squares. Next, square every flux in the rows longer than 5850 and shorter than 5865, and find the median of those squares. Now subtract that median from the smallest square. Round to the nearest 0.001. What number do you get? -0.009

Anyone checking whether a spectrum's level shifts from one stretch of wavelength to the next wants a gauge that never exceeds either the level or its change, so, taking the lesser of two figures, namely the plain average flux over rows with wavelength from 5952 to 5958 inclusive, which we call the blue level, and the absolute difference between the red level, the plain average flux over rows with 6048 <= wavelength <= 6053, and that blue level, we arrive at 0.023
